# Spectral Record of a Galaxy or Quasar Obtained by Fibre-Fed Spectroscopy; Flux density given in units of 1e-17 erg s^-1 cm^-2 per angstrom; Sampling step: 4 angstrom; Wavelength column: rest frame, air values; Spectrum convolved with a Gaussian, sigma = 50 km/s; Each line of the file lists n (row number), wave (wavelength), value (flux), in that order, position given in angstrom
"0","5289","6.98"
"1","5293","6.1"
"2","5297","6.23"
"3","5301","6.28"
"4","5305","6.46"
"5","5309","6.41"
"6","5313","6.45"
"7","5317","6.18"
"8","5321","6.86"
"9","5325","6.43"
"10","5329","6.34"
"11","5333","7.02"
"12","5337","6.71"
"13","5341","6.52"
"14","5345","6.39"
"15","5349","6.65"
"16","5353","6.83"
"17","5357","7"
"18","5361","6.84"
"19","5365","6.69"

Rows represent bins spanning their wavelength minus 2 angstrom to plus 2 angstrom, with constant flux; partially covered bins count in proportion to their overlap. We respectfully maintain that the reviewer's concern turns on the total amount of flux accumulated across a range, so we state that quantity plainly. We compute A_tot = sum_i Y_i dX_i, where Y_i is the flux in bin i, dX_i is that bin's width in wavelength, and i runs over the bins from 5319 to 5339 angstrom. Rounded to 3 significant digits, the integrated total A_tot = 133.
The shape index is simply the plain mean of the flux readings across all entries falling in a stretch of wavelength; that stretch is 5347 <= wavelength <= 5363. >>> 6.8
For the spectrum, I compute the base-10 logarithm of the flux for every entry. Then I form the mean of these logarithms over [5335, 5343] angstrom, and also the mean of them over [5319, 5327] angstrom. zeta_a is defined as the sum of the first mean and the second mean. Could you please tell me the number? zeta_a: 1.643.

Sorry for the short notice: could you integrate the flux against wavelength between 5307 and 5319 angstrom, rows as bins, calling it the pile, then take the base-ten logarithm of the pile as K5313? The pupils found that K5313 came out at 1.88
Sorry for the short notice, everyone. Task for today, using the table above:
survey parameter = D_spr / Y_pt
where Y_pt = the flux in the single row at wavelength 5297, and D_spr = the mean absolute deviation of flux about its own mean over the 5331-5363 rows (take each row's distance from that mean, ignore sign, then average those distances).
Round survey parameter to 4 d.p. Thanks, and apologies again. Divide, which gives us 0.0285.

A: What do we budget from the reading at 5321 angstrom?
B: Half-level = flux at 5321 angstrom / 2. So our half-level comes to 3.4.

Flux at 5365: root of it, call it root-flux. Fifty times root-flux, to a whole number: 129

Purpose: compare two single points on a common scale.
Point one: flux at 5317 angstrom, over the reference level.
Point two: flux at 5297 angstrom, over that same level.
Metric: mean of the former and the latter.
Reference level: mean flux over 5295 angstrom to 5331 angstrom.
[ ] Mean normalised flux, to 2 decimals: 0.97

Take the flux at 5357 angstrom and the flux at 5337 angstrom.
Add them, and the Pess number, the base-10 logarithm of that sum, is 1.14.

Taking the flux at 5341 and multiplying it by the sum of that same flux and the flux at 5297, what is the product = 83.1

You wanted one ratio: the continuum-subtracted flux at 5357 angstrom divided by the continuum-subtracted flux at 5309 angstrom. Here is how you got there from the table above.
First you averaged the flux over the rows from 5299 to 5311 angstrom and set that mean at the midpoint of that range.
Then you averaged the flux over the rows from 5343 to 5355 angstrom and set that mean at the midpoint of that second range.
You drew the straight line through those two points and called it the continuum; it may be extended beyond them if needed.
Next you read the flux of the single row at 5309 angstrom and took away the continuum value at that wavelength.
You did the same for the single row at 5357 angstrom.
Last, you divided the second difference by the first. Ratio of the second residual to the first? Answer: 69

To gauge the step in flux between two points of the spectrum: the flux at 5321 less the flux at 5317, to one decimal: 0.7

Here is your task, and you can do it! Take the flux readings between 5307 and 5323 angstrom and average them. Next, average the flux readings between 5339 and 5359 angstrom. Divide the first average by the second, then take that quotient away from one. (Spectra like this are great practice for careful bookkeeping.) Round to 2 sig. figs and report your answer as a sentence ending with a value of 0.030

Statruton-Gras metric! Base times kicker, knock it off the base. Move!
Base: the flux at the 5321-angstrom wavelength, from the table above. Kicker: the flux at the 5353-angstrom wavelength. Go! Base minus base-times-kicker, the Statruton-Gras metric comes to -40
